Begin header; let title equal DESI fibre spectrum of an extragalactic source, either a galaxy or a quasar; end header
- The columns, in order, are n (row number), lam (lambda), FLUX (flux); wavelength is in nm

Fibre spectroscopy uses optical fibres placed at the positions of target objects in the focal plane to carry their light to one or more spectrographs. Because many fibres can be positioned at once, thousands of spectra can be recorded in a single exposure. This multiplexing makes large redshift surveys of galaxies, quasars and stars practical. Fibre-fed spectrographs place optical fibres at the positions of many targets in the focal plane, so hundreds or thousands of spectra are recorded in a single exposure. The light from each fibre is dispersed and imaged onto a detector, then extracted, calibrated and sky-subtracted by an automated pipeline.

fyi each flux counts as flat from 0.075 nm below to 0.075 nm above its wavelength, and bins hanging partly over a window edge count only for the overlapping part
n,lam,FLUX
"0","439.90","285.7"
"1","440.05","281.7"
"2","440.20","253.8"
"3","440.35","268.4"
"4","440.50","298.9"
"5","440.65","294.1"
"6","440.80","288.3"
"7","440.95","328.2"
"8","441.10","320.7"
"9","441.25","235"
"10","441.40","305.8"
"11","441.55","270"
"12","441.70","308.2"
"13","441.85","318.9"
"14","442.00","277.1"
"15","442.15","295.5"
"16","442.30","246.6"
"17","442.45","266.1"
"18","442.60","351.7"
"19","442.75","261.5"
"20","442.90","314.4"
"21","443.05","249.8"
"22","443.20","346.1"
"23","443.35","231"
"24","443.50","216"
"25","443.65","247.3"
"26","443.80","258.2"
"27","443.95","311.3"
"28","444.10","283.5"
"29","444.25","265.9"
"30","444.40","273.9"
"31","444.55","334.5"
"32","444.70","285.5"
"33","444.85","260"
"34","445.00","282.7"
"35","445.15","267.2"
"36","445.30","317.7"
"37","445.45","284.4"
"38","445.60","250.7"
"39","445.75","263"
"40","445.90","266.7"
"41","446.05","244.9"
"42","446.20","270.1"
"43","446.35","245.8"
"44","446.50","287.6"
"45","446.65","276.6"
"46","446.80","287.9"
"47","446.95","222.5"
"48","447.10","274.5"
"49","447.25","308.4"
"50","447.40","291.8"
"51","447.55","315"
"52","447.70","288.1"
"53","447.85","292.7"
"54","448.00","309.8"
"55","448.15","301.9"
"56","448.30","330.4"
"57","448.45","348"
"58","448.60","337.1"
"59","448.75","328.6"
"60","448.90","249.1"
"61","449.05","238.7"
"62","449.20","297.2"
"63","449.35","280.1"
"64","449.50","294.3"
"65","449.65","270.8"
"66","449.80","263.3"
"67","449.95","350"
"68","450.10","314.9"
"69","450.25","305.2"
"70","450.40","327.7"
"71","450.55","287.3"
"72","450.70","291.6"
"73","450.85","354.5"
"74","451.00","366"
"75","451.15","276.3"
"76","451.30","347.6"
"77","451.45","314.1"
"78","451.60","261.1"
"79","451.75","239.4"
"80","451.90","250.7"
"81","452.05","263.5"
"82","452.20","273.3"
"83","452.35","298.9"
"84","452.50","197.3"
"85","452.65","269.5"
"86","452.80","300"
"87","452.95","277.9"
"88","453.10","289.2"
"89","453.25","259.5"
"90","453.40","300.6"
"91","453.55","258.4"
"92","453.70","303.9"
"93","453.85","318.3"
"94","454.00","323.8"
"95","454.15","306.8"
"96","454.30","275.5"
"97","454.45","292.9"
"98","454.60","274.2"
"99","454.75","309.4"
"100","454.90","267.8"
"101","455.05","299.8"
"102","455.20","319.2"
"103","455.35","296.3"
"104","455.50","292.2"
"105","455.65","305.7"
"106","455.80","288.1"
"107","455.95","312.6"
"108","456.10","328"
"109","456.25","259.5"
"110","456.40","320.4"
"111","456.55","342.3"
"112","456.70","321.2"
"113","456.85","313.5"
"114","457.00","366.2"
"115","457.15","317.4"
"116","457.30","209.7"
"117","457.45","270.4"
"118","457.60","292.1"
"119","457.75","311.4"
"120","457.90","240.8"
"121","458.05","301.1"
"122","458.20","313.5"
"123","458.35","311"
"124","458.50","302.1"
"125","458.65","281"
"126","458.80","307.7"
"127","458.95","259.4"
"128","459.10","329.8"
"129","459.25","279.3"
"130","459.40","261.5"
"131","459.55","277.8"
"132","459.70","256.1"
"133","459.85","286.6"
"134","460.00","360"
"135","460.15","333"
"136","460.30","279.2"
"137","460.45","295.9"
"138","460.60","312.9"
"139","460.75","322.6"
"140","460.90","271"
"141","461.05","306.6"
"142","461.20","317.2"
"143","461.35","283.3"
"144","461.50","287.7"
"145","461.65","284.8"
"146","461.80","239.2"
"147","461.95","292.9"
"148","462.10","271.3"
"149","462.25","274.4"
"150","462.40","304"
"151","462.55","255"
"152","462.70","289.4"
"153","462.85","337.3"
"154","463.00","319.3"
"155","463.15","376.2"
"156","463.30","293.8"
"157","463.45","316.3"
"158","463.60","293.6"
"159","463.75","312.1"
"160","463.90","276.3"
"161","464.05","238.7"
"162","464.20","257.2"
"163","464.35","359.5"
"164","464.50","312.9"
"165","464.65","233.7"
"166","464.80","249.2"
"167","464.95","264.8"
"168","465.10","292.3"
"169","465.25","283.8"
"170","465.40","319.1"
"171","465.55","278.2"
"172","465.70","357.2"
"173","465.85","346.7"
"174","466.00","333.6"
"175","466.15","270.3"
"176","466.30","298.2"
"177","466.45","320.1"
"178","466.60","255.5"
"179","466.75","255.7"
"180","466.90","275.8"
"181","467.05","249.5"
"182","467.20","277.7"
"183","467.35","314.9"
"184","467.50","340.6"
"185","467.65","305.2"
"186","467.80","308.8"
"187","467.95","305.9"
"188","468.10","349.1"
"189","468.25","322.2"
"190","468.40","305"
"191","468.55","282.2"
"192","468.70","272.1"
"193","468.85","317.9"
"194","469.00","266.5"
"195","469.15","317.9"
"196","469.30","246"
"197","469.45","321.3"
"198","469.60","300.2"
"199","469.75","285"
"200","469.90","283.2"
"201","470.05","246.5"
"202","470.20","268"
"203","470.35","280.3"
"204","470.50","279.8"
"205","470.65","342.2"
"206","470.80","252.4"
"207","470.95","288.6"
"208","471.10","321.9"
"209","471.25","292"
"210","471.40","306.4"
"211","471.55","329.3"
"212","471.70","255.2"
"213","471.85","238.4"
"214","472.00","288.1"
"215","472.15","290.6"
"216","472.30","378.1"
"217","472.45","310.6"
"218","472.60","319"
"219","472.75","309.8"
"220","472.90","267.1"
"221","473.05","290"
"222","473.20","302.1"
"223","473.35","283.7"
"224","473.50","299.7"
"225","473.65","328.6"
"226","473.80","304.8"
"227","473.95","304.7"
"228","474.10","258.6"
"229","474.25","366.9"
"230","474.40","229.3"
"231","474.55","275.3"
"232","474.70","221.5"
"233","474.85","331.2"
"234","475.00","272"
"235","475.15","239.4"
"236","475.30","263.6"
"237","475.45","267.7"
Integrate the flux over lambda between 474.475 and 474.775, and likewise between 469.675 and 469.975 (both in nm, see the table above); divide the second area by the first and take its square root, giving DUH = 1.07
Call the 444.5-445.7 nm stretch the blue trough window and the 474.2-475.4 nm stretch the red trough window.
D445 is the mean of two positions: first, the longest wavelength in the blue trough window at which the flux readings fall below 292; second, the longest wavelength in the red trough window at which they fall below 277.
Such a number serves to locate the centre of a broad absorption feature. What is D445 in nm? 460.45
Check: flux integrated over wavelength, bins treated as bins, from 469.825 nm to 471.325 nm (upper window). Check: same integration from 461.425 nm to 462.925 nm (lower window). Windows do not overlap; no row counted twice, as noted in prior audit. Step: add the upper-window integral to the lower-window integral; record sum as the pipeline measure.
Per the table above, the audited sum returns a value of 854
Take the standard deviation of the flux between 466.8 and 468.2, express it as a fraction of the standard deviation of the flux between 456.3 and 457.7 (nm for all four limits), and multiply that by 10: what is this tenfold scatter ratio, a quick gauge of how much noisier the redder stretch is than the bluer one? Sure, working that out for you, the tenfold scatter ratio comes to 7.0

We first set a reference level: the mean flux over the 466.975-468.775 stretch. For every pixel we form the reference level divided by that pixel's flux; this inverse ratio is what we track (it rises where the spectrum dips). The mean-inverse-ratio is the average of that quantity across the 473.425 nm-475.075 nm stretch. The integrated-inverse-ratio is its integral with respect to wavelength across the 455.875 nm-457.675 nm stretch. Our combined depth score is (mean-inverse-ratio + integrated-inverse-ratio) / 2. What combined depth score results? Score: 1.45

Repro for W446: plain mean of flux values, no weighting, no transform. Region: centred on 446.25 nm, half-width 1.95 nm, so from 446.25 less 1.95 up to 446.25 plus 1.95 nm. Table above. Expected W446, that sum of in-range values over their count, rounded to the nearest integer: 281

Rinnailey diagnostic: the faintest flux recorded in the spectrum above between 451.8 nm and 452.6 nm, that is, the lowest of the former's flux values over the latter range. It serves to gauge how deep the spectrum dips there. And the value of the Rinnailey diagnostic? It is 197.3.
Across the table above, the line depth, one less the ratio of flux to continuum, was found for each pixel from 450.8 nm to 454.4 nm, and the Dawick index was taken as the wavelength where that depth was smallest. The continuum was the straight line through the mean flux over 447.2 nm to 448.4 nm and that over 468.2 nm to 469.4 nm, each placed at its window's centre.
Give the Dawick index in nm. 451.00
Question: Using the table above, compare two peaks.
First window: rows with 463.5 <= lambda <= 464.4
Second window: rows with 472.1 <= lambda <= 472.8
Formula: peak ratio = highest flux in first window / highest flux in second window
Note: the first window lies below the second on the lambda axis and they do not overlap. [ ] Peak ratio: 0.95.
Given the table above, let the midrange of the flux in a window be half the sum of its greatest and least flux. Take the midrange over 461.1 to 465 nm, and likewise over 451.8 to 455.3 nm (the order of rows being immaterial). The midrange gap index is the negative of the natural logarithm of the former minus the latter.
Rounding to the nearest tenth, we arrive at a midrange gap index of -3.8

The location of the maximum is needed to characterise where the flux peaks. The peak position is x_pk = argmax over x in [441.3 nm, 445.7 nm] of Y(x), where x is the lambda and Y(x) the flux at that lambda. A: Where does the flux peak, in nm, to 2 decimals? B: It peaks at 442.60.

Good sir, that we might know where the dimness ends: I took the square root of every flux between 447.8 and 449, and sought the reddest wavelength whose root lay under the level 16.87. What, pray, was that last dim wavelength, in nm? 448.90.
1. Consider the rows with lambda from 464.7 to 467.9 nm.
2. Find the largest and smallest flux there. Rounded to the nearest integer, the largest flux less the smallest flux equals 108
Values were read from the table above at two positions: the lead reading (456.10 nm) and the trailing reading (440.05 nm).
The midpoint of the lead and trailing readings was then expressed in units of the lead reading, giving 0.93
